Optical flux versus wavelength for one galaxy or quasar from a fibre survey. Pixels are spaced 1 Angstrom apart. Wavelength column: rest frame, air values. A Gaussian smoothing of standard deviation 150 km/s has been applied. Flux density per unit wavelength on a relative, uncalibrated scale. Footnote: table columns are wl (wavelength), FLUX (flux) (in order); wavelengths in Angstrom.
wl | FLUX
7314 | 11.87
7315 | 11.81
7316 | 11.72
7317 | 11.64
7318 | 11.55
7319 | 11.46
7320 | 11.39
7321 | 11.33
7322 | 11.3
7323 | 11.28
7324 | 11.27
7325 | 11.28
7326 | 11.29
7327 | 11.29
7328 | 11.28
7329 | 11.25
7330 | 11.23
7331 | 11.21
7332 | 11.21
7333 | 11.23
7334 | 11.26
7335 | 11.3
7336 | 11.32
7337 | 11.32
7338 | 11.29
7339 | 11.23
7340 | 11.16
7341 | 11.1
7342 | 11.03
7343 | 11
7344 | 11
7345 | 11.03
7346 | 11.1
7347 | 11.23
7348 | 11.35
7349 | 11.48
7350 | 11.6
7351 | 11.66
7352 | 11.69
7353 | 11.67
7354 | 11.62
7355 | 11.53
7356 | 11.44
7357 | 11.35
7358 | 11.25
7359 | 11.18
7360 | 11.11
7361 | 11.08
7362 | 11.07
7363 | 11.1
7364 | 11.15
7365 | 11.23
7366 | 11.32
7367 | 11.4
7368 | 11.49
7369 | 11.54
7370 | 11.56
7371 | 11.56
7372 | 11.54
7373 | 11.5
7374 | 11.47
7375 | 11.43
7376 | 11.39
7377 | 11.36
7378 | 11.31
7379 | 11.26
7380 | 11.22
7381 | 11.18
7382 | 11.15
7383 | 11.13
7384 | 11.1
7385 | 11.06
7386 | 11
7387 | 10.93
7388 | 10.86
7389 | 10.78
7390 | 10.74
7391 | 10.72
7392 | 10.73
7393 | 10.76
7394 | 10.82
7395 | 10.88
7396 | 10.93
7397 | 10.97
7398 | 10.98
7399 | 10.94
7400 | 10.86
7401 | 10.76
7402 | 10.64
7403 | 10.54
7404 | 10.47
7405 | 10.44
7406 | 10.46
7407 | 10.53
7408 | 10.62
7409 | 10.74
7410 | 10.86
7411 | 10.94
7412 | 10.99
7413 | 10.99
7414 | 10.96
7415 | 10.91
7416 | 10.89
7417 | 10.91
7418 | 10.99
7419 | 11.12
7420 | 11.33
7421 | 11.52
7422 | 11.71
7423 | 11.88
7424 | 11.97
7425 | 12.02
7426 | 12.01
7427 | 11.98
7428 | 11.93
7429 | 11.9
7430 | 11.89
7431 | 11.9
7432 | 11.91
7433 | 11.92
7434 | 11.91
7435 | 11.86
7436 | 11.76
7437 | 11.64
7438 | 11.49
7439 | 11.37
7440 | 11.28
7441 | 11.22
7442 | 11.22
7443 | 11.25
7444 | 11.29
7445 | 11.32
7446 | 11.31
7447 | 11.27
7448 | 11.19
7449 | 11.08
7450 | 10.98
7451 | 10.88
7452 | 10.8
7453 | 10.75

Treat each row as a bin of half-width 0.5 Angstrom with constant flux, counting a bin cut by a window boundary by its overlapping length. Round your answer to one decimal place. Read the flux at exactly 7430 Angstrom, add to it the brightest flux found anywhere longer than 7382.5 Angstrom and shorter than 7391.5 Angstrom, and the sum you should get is 23.0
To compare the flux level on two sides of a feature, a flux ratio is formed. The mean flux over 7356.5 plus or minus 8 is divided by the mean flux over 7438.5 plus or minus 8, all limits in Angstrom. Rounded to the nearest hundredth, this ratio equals 0.99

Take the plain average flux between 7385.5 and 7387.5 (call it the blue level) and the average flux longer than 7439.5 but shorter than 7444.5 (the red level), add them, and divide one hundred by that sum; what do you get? 4.50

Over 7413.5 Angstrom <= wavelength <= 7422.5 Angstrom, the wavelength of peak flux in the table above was 7422 Angstrom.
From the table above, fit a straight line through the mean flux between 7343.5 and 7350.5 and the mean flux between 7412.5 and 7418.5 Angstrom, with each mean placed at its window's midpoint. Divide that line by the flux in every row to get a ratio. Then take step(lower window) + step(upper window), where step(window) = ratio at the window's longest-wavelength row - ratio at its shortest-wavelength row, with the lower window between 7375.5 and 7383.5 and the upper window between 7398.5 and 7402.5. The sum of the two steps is 0.05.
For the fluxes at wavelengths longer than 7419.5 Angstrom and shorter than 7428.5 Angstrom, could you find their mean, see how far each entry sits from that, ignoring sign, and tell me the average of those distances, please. 0.20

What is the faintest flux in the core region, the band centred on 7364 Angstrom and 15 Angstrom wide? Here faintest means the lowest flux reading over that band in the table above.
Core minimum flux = 11.07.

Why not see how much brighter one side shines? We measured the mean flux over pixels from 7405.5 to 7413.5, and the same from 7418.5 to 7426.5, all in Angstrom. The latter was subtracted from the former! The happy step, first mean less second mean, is -0.9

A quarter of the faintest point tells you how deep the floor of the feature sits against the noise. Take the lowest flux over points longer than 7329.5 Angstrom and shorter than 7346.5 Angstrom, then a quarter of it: 2.75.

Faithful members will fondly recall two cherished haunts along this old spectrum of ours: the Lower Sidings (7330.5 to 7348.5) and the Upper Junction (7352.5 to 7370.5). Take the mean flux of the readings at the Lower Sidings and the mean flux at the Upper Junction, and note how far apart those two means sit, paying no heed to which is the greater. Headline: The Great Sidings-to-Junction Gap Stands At 0.15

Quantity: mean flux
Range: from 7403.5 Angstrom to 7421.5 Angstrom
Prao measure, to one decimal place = 10.9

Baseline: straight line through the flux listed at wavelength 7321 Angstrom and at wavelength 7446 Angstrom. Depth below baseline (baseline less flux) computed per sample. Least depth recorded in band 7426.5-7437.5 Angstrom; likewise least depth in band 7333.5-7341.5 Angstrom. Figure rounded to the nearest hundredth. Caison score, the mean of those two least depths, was -0.33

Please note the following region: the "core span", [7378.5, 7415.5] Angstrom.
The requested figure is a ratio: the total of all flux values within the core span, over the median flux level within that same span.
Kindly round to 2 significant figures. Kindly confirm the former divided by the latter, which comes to 37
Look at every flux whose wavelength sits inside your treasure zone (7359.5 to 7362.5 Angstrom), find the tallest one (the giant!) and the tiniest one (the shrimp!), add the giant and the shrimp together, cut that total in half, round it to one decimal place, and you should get 11.1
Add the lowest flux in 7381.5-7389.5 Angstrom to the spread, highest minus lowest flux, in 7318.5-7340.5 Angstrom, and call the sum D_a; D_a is 11.1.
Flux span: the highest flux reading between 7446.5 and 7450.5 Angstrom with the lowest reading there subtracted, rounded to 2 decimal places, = 0.29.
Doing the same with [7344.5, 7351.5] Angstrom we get 0.63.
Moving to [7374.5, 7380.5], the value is 0.21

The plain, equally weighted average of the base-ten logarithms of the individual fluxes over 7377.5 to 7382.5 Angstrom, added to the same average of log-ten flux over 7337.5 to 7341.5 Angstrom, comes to 2.10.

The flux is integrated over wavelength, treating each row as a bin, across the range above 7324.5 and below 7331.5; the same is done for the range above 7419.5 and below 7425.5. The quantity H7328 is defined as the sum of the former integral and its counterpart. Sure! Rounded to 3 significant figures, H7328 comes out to 149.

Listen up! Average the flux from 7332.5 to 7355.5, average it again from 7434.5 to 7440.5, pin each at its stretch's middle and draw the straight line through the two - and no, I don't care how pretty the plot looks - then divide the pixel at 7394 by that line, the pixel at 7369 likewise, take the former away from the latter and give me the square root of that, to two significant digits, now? 0.26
